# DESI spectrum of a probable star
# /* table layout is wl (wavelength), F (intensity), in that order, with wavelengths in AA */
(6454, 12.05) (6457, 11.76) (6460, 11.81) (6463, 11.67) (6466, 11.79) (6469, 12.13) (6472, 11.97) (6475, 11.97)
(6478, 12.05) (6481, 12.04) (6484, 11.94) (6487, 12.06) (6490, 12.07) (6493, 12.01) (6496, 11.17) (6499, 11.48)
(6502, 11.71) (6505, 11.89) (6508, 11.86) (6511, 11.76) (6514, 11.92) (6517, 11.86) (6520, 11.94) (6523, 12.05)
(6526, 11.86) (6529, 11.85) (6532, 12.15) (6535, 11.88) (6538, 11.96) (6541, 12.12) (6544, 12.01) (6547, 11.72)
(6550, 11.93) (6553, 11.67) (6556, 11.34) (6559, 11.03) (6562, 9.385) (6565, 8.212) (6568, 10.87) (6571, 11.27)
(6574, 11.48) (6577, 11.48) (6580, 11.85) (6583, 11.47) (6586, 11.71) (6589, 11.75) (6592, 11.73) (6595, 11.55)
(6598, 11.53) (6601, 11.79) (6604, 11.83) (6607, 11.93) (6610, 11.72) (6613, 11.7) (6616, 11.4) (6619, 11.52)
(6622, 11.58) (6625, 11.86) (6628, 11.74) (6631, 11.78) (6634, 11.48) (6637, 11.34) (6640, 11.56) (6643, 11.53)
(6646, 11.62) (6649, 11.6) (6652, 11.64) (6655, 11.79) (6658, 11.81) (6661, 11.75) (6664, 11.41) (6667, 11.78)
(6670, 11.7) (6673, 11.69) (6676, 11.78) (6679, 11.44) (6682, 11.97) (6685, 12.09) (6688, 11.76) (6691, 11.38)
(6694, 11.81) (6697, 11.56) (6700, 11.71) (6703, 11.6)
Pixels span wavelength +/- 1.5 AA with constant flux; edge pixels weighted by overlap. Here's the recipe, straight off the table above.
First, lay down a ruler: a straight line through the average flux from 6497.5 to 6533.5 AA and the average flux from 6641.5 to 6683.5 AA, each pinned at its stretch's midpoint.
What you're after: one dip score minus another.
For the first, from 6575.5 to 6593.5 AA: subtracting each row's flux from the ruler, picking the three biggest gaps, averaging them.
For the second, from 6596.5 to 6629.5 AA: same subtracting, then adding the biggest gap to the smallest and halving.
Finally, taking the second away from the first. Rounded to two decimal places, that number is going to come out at 0.15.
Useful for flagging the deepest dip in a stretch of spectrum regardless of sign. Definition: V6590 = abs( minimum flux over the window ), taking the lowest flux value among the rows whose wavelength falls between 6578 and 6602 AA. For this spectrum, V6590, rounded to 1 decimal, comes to 11.5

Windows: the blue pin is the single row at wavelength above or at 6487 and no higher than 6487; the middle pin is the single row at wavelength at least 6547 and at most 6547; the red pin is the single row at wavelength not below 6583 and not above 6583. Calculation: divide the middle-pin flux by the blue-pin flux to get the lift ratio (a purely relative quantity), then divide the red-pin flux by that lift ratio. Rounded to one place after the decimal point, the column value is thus 11.8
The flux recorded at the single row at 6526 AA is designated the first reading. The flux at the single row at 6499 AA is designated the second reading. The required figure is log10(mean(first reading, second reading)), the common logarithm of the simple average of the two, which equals 1.067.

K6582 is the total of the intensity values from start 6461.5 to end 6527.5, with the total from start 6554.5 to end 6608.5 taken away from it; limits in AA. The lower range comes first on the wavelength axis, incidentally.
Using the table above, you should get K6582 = 59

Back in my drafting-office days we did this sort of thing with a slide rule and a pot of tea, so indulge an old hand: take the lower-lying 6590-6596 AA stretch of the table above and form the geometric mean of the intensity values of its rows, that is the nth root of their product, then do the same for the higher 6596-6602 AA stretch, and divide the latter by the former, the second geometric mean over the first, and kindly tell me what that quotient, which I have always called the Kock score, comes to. 1.00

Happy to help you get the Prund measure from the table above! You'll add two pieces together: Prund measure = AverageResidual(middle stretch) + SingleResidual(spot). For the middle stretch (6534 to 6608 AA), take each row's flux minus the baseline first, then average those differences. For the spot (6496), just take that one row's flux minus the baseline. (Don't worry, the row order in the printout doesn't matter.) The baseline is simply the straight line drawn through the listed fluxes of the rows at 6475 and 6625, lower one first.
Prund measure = -1.3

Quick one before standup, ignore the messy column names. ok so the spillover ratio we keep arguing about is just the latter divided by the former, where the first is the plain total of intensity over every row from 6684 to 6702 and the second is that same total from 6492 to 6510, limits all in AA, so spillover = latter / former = 1.00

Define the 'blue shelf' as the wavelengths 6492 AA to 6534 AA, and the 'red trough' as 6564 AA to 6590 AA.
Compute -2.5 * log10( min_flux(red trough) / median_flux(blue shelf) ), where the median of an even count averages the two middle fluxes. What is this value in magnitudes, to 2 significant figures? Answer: 0.40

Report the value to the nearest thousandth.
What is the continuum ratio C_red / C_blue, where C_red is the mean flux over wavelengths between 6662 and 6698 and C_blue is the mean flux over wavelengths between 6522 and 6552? 0.979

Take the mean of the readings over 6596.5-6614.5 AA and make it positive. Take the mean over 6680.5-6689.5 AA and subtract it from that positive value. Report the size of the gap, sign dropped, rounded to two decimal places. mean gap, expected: 0.19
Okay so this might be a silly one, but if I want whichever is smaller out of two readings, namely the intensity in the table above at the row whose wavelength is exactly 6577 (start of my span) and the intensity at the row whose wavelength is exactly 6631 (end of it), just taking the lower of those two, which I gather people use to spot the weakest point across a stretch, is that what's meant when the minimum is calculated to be 11.5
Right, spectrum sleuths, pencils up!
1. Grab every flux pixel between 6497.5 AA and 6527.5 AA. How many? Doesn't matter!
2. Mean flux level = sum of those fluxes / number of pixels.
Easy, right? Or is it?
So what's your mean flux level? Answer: 11.8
